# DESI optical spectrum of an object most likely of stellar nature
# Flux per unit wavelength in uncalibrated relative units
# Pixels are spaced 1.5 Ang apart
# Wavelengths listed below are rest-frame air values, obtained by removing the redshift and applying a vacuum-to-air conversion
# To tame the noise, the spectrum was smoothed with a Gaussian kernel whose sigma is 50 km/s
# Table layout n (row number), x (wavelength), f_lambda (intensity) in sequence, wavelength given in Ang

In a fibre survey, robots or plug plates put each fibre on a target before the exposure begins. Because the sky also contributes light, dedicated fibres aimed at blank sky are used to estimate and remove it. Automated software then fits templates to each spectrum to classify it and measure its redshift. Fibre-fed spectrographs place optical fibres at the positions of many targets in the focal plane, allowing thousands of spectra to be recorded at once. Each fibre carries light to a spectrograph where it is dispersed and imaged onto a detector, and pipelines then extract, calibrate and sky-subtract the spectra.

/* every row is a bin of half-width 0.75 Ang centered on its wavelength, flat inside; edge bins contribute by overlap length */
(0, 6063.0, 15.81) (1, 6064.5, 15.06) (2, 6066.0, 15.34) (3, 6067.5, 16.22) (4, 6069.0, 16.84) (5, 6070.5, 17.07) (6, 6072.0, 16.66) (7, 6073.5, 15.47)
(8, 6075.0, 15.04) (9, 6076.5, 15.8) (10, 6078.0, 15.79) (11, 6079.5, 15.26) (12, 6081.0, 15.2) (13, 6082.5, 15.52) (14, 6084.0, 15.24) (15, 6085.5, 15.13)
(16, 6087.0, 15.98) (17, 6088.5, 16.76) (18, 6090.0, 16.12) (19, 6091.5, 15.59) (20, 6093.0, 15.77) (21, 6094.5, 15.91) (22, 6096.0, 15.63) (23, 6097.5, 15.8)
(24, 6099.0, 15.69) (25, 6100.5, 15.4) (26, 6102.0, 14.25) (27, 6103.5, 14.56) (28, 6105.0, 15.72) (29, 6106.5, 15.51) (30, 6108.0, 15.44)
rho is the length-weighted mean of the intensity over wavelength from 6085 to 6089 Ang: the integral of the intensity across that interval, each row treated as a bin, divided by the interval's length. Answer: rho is 15.96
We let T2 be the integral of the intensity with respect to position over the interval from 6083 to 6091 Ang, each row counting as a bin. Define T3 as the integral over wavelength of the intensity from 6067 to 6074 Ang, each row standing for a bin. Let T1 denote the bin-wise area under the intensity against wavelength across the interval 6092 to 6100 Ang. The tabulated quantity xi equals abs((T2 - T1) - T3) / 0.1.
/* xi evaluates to 1148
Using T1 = 126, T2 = 127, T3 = 115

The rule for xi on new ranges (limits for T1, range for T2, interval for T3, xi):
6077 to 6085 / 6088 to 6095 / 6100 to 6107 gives 1166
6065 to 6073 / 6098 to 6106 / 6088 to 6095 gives 1216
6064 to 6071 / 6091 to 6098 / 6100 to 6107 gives 1080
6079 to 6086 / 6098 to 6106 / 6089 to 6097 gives 1123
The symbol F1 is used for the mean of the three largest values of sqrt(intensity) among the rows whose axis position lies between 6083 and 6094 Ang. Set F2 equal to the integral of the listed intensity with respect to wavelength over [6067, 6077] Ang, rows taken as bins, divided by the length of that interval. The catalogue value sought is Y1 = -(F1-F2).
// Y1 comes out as 12.1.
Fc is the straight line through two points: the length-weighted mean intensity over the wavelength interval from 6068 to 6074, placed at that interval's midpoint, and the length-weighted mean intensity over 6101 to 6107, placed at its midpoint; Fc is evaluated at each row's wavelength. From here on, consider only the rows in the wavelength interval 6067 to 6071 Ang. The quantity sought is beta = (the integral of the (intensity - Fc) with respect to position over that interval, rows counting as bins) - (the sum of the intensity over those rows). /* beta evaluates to -50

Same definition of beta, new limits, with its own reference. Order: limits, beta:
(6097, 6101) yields -45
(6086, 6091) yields -47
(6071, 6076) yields -50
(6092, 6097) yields -46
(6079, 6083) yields -49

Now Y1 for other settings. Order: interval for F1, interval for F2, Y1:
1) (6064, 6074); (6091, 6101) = 11.6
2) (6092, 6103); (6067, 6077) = 12.2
